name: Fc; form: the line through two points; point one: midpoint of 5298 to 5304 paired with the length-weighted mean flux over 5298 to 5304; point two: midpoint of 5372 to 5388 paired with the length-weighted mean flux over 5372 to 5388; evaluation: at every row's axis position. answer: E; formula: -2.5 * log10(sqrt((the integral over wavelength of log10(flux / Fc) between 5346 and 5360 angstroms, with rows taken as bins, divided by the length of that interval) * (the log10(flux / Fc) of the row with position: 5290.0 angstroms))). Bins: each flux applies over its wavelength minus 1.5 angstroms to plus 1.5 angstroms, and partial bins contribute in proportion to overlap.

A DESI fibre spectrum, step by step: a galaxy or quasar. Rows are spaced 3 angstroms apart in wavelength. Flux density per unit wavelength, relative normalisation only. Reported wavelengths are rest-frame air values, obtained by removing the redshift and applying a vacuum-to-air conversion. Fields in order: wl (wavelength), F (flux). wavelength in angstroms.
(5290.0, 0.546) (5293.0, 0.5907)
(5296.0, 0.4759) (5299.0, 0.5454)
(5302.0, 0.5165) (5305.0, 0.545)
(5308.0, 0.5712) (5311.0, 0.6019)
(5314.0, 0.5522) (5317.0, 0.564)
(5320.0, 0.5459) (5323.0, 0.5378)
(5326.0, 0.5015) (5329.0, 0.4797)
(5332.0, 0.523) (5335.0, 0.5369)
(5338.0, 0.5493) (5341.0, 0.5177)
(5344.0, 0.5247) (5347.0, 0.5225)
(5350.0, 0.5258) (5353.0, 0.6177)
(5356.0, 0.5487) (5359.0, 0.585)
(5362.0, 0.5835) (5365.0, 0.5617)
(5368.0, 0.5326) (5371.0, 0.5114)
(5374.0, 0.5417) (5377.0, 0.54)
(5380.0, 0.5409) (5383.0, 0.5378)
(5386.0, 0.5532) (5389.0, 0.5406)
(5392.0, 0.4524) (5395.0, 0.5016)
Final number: 4.6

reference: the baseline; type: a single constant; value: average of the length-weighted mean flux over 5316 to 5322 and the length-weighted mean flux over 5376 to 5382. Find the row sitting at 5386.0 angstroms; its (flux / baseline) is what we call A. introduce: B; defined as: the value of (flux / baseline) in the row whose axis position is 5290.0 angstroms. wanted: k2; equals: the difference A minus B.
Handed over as 0.01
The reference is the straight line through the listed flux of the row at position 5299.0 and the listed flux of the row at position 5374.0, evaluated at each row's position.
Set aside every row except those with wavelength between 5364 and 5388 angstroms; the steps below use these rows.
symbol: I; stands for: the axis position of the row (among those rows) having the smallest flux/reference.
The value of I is 5371.0 angstroms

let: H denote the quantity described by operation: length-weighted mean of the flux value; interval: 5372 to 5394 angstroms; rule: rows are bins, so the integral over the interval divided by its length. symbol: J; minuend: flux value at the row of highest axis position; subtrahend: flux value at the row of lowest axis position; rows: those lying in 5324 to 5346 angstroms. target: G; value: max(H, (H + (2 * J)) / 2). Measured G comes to 0.528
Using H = 0.528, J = 0.023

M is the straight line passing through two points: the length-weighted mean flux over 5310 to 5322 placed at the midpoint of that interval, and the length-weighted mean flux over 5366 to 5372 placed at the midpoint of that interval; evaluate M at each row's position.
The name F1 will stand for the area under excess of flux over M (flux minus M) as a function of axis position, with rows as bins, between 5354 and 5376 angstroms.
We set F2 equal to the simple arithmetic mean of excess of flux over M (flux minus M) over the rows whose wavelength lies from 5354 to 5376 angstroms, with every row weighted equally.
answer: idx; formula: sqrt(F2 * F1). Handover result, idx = 0.11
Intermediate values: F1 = 0.5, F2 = 0.023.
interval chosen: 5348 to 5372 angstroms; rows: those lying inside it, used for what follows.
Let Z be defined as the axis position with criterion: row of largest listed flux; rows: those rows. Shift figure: 5353.0 angstroms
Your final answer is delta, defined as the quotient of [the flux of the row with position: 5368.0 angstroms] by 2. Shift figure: 0.266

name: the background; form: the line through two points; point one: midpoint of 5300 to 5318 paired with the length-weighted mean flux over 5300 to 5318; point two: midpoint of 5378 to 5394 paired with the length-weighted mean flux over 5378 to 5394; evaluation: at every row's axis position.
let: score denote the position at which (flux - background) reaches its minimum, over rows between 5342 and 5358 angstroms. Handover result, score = 5347.0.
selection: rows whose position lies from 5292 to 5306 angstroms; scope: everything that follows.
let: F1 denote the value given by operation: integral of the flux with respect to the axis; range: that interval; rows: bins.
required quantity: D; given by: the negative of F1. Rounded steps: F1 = 7.5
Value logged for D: -7.5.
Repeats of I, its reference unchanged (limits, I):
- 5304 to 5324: 5323.0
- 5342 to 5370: 5347.0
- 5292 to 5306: 5296.0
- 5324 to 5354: 5329.0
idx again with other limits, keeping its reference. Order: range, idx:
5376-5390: 0.10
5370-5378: 0.02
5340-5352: 0.06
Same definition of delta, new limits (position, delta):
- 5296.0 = 0.238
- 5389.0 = 0.270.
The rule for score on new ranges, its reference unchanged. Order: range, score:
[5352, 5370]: 5368.0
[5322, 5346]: 5329.0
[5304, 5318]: 5305.0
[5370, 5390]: 5371.0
